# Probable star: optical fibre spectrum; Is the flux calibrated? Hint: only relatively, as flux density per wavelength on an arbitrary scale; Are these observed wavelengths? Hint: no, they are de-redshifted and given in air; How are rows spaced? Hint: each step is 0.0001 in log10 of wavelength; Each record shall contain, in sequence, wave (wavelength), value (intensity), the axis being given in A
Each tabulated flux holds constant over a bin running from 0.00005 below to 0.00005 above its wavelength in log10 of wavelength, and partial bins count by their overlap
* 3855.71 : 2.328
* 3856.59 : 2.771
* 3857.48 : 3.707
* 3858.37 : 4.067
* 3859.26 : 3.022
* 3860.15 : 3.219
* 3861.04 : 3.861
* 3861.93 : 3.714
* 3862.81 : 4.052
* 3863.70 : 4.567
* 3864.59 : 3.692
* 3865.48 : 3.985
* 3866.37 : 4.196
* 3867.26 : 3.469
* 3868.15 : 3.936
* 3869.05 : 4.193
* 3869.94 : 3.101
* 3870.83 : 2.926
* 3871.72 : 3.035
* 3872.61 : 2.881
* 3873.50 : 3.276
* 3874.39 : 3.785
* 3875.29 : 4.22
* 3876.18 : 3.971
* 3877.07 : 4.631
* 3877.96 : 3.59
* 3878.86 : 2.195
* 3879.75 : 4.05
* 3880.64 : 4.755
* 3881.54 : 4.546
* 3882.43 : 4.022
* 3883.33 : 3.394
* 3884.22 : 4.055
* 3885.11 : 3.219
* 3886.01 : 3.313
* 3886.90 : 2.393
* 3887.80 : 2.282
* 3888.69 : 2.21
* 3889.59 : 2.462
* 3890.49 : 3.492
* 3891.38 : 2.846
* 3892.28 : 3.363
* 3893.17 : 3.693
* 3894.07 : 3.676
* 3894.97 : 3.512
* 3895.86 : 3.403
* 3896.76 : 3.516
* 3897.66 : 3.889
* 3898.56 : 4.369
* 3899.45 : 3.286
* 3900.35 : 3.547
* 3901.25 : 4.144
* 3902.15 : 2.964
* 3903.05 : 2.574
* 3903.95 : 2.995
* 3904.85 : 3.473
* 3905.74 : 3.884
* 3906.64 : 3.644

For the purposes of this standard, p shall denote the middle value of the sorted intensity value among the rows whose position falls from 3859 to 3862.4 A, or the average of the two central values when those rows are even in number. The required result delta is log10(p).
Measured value 0.54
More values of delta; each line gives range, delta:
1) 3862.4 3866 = 0.60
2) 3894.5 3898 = 0.55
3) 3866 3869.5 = 0.61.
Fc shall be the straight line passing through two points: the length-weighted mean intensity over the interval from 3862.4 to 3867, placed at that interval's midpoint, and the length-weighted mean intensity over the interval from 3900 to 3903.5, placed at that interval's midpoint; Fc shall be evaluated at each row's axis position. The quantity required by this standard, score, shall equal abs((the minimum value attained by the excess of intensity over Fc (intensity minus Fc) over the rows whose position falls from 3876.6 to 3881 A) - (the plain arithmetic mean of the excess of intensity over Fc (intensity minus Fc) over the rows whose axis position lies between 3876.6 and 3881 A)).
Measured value 1.65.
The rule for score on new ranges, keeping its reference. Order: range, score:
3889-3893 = 0.61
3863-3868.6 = 0.48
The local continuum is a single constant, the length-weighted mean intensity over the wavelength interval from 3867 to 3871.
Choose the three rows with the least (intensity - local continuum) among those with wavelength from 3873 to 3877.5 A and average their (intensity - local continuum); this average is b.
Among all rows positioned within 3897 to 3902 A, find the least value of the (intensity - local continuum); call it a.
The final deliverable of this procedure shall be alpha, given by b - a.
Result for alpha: 0.39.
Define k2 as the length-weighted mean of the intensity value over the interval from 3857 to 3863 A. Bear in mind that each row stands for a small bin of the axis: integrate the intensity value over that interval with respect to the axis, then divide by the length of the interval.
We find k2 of 3.64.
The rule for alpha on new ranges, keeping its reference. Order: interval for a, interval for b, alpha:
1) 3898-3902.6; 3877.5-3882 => 0.31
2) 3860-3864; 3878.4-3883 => 0.20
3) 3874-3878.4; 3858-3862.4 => -0.27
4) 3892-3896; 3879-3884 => 0.46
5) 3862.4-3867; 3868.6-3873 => -0.74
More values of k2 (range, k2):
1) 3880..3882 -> 4.59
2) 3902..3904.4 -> 2.83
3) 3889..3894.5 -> 3.23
